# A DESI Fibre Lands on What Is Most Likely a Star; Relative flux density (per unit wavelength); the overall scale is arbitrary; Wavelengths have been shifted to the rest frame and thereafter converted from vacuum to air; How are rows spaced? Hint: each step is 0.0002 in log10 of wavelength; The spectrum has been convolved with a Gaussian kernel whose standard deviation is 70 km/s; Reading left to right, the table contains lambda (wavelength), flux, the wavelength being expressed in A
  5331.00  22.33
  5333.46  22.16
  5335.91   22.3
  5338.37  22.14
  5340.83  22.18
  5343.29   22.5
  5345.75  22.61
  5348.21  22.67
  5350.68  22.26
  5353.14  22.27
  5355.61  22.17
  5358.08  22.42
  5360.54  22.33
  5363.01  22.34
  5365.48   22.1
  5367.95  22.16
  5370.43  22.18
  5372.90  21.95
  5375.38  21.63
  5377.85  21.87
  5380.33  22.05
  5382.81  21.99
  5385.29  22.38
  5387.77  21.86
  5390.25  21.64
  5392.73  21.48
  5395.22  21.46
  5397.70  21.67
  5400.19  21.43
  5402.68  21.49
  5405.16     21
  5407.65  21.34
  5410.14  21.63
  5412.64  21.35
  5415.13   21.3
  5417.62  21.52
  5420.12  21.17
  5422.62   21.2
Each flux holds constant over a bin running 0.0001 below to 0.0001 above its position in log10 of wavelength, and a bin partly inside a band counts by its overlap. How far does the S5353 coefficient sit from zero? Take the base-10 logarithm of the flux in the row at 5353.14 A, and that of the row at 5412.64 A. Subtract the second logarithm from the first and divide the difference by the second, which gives 0.014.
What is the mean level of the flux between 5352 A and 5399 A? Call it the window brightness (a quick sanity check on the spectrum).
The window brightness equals 22.0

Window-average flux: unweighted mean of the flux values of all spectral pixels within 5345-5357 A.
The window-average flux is 22.4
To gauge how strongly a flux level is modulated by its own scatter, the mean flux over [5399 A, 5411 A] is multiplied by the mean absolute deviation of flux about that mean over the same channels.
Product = 3.6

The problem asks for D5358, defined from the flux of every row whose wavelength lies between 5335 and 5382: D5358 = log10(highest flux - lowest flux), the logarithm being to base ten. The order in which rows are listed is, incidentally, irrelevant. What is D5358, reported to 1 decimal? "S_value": 0.0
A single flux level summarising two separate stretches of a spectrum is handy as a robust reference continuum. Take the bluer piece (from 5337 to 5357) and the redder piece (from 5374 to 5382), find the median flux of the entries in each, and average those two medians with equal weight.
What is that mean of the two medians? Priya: 22.07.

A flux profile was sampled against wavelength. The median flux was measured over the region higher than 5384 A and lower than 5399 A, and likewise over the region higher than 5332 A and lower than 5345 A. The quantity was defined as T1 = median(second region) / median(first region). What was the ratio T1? 1.02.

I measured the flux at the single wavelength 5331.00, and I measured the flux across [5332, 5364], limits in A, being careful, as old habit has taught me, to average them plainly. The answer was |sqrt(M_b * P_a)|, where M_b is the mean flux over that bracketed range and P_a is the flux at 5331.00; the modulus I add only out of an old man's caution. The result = 22.3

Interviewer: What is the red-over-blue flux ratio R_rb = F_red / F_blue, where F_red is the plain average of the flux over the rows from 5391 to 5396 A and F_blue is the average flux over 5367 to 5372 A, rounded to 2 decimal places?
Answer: 0.97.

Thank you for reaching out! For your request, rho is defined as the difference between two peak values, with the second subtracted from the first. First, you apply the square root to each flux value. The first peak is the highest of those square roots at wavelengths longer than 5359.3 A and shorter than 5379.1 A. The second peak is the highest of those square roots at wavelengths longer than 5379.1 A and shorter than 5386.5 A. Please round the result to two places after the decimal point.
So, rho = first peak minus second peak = 0.00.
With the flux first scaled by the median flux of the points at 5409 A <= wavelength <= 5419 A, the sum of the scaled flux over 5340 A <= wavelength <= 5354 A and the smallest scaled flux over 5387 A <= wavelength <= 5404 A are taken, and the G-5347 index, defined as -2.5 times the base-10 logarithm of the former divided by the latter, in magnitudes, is -1.99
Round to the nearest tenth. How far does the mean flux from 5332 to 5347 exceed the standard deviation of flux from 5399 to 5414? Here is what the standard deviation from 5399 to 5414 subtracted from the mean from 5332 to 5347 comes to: 22.1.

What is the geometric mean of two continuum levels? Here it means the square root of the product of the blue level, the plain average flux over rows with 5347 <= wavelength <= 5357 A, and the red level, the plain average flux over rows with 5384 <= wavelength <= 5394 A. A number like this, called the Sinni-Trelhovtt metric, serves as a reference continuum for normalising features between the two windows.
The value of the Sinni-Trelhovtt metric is 22.1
